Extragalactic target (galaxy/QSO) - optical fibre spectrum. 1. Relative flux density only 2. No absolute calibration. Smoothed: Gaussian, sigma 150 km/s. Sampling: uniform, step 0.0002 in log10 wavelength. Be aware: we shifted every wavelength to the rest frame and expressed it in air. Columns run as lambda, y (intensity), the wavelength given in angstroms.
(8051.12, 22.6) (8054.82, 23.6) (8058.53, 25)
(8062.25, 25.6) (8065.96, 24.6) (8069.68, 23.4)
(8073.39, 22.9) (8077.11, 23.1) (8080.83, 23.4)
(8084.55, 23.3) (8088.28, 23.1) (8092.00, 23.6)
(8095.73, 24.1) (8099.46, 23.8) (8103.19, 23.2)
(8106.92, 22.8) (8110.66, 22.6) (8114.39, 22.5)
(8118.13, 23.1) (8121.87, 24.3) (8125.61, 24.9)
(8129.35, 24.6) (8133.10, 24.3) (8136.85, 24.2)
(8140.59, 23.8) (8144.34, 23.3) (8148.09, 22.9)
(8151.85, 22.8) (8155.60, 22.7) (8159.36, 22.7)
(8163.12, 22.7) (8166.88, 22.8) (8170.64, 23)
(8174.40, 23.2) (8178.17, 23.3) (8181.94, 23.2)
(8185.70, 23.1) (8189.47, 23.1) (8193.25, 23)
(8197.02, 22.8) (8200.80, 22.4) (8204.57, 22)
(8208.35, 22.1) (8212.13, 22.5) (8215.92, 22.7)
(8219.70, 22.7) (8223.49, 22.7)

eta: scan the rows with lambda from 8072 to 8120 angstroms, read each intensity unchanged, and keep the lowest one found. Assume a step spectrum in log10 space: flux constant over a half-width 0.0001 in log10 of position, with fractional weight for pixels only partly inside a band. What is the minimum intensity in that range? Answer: 22.5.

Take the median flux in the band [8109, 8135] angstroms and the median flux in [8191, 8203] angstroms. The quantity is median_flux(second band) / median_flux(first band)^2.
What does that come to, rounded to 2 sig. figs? 0.039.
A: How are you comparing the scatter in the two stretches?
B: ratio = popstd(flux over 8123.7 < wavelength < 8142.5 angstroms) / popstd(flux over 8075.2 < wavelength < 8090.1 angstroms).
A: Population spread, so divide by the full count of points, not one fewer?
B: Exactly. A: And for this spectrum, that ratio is 2.86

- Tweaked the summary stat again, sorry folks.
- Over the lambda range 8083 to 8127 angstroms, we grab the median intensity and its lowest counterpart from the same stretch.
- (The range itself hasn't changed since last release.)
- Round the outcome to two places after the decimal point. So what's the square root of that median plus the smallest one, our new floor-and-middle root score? 6.76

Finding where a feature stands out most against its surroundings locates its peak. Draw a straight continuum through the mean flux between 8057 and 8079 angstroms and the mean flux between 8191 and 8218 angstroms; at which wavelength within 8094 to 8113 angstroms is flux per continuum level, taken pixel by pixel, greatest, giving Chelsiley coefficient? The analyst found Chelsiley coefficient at 8095.73 angstroms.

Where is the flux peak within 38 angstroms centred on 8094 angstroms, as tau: 8095.73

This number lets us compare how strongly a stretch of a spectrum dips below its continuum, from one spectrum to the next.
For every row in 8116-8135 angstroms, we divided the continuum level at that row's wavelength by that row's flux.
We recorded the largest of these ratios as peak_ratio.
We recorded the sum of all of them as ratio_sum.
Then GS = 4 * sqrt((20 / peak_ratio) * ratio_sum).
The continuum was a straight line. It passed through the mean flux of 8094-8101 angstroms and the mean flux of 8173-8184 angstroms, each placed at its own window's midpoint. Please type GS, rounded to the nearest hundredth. 39.01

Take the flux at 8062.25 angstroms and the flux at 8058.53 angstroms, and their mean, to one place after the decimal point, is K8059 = 25.3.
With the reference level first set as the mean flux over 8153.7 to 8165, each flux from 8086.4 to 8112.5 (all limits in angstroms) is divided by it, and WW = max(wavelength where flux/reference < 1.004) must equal 8110.66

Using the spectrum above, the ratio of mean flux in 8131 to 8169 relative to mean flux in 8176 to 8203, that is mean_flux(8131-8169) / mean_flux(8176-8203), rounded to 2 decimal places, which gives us 1.01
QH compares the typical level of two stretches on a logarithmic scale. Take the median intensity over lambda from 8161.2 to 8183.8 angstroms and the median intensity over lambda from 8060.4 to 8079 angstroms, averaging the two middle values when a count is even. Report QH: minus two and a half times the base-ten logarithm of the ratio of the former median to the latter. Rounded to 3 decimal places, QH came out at 0.014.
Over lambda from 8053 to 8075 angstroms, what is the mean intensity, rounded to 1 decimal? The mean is 24.2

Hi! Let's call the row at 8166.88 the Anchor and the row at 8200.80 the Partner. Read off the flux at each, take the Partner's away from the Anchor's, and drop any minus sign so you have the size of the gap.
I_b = 0.40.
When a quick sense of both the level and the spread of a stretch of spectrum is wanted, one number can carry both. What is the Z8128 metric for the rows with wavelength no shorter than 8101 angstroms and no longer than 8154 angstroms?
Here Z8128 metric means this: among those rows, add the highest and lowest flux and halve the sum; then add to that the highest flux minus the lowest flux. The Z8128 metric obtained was 26.1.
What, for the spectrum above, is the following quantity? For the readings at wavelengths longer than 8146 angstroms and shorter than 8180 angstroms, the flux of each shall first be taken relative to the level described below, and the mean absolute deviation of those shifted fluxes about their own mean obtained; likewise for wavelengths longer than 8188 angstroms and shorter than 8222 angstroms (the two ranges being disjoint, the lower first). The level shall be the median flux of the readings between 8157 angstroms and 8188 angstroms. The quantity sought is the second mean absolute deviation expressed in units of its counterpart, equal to 1.69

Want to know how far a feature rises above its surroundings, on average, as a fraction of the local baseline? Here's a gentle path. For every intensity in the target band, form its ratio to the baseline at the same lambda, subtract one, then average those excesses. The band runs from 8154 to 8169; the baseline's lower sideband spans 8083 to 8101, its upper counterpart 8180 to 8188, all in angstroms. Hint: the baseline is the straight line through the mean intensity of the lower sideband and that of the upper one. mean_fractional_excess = -0.023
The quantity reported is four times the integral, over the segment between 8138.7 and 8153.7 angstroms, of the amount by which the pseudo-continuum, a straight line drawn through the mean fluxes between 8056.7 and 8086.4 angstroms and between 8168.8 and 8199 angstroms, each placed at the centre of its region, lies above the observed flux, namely 10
